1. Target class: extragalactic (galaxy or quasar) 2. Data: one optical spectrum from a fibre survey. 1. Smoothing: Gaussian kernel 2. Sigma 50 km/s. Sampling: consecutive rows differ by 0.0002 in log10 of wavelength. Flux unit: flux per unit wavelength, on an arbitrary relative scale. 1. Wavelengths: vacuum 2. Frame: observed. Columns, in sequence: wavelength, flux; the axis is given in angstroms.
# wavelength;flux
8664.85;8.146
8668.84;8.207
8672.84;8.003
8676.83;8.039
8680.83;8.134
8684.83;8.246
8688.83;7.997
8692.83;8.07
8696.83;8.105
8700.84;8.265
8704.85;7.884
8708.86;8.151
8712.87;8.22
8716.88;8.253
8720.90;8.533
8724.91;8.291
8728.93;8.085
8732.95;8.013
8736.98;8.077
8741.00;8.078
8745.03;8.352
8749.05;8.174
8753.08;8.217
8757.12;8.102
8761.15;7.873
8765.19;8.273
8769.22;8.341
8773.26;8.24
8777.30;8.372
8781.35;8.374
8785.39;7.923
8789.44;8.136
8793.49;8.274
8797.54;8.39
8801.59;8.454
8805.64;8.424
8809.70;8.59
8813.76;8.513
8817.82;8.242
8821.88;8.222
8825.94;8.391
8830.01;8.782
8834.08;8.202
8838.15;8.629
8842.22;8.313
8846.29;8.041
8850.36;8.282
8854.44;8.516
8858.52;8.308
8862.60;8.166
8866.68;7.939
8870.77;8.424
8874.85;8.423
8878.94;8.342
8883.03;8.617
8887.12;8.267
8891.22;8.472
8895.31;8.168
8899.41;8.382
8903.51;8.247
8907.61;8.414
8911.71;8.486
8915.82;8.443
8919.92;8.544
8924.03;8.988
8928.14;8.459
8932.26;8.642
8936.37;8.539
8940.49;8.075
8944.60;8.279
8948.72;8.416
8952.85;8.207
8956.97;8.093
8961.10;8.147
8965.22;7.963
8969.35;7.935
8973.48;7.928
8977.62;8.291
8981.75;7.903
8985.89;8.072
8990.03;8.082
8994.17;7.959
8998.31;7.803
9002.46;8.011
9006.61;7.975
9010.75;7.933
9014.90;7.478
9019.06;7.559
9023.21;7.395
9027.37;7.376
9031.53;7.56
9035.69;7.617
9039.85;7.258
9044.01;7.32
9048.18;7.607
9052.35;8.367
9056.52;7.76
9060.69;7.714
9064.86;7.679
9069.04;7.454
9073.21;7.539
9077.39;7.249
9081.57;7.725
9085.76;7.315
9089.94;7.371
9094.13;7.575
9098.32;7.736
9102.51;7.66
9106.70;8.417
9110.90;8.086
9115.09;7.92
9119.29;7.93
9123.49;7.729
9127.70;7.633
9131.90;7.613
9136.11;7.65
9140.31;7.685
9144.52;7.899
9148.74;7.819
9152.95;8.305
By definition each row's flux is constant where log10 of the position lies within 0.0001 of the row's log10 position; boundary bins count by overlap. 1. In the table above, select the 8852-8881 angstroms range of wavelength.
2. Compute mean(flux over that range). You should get 8.3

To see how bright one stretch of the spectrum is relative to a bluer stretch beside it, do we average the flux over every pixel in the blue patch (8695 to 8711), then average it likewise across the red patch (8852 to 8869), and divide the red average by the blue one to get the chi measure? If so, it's 1.016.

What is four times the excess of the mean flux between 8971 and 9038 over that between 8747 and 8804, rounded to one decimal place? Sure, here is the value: -1.7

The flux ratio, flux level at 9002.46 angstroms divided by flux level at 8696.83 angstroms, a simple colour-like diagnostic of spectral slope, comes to 0.99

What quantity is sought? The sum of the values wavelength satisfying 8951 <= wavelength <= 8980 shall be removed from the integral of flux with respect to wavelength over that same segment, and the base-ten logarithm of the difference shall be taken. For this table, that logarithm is 2.2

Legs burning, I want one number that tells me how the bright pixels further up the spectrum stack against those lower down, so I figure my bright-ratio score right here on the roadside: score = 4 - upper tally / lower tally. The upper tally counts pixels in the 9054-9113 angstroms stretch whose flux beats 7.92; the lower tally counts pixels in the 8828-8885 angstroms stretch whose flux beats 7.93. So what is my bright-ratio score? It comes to 3.86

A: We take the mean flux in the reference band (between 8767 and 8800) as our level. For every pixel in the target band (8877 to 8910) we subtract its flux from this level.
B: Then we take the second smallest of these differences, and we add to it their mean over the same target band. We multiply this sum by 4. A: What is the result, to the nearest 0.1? -1.3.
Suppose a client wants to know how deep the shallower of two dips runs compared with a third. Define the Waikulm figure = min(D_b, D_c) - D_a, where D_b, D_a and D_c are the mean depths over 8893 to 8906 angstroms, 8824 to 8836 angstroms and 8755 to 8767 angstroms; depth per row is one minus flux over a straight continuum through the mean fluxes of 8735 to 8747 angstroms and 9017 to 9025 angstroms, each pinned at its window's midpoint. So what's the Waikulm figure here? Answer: 0.001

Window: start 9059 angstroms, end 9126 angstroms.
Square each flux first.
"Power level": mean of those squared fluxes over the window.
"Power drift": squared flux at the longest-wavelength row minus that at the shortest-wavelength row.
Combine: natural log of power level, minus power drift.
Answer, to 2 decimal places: 3.85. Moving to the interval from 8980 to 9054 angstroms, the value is -3.46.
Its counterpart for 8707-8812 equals -3.13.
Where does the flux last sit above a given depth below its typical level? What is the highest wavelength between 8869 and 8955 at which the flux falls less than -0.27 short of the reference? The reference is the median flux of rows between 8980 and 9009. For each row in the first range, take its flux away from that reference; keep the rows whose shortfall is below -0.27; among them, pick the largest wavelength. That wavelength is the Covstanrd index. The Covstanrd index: 8948.72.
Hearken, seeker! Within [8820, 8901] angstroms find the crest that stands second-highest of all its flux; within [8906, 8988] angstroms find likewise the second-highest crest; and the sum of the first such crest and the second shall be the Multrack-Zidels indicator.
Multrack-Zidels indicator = 17.3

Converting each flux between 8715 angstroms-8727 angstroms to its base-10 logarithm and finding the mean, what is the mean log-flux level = 0.922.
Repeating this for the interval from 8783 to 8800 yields 0.913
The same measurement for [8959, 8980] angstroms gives 0.906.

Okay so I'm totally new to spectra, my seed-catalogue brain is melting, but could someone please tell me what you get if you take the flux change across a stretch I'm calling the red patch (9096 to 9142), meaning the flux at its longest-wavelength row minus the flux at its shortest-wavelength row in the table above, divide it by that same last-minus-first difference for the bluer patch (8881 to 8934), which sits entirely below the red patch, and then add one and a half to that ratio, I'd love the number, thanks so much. -1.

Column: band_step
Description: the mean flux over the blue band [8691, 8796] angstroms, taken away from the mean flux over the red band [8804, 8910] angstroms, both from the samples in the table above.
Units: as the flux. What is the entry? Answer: 0.18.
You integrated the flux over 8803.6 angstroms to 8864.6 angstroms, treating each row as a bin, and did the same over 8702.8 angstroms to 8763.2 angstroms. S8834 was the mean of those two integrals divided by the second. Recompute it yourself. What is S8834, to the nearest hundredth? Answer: 1.02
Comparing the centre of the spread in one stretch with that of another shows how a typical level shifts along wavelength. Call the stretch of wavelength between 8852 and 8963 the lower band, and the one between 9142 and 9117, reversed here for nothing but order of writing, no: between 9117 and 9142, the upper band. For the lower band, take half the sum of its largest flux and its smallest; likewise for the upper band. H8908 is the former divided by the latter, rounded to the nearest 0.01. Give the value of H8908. 1.09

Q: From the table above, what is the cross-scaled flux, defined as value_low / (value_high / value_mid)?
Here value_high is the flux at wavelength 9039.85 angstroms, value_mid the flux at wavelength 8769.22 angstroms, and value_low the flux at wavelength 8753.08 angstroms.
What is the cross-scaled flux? 9.4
